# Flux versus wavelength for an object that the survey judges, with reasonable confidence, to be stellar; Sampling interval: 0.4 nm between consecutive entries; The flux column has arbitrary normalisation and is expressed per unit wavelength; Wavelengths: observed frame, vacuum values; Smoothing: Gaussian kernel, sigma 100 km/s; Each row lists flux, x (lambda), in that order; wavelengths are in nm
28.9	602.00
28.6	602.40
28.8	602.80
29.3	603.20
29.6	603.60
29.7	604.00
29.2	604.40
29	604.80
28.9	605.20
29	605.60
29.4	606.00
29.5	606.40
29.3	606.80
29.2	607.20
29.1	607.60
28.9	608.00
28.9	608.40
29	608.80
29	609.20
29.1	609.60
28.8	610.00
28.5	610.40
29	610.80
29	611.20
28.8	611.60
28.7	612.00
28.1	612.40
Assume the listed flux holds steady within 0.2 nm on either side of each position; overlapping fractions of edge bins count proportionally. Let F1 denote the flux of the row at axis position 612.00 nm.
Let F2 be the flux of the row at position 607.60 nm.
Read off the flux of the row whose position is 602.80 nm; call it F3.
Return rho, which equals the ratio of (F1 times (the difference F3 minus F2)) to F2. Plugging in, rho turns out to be -0.3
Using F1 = 28.7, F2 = 29.1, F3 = 28.8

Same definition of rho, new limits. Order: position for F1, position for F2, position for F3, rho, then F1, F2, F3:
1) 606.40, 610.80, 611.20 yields 0.0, 29.5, 29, 29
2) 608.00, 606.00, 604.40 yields -0.2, 28.9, 29.4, 29.2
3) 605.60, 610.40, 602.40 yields 0.1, 29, 28.5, 28.6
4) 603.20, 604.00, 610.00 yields -0.9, 29.3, 29.7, 28.8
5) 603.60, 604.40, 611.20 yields -0.2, 29.6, 29.2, 29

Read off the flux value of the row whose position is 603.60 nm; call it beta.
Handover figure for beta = 29.6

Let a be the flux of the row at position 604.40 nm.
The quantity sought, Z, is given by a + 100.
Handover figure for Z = 129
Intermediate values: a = 29.2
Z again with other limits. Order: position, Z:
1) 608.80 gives 129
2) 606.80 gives 129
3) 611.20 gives 129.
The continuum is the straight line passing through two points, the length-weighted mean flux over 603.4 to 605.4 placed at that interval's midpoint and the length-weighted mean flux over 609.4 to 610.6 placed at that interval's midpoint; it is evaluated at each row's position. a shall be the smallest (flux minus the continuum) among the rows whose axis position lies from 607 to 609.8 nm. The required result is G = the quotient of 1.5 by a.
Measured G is -21.0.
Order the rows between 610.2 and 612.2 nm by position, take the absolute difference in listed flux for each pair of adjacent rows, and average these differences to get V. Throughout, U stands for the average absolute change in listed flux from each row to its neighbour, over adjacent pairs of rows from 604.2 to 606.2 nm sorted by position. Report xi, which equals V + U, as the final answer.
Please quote 0.40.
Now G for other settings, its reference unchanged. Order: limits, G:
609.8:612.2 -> -5.6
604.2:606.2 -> -4.8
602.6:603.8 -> -2.4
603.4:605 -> -6.1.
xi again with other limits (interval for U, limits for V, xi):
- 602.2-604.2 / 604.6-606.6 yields 0.45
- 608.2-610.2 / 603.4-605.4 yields 0.35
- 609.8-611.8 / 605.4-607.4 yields 0.45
